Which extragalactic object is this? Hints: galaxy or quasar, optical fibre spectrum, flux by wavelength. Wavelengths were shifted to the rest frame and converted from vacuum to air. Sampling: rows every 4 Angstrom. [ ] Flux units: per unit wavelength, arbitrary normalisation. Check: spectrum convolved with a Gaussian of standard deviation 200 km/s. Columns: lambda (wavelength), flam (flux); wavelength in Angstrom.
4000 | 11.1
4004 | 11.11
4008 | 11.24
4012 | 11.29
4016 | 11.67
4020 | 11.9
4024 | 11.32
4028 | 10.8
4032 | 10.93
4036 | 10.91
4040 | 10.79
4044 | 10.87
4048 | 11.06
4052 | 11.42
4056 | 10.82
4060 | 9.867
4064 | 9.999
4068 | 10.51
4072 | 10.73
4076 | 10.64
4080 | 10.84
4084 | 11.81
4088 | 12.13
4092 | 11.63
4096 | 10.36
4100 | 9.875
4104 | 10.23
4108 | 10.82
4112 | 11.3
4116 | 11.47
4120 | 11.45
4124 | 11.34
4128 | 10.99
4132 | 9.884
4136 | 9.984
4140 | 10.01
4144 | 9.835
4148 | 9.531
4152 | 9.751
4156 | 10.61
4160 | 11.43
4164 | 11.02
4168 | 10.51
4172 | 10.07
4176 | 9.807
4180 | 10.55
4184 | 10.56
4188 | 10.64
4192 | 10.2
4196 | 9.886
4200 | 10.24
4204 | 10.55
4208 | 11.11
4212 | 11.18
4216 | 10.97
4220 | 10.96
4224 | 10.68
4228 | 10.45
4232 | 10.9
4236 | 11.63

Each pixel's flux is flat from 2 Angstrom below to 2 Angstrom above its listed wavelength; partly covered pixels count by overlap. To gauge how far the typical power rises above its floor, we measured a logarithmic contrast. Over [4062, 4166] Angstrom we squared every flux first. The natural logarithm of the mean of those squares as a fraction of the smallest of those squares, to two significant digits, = 0.24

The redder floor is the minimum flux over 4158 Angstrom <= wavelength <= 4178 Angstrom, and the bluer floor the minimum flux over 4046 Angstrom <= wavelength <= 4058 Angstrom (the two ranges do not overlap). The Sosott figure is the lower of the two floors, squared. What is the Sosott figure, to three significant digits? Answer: 96.2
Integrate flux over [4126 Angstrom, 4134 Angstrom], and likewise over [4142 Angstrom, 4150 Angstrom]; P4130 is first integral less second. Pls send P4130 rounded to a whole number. 6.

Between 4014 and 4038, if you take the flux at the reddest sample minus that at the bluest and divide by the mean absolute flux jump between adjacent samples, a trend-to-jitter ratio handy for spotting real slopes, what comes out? -2.6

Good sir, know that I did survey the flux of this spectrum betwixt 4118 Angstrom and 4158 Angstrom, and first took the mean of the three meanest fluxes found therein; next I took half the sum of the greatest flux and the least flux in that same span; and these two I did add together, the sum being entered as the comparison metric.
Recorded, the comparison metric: 20.2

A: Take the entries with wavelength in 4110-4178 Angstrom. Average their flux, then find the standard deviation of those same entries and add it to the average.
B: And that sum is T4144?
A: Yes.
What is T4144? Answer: 11.2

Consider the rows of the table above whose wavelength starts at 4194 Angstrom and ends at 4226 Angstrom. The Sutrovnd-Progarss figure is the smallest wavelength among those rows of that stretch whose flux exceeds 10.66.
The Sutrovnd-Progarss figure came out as 4208 Angstrom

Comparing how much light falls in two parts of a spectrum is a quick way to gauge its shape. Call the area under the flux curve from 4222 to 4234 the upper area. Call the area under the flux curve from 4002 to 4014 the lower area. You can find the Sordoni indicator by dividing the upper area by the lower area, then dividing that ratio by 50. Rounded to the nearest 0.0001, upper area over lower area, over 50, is 0.0190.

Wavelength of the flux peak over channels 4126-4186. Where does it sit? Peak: 4160 Angstrom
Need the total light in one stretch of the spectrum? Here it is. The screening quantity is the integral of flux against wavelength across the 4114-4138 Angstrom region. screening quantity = 260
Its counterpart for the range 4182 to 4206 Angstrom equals 248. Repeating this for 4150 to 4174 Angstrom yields 254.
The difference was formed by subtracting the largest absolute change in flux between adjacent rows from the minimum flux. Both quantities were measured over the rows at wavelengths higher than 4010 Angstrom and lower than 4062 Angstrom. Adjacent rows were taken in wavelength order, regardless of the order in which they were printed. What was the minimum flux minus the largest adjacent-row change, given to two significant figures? 8.9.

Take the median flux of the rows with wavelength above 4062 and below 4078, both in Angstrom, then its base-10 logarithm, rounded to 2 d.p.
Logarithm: 1.02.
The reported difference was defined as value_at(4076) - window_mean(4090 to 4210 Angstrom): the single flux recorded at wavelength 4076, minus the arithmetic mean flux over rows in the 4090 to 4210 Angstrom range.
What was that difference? 0.12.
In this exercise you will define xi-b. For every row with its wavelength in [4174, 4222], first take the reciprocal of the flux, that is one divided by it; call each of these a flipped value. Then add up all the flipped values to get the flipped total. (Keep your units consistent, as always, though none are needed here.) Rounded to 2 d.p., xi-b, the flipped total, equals 1.14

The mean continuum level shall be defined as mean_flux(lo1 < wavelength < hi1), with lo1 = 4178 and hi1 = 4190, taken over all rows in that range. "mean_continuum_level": 10.58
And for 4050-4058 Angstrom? 11.12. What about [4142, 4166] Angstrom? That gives 10.36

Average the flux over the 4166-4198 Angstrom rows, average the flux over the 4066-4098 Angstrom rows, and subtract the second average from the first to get -0.80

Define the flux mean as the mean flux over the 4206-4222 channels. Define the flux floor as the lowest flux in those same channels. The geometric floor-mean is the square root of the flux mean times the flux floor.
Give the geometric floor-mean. 11.0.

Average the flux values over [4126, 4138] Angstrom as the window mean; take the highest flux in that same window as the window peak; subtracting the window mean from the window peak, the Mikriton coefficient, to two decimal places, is 0.70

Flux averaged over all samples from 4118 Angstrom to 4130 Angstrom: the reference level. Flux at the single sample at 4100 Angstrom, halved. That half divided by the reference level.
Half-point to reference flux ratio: 0.438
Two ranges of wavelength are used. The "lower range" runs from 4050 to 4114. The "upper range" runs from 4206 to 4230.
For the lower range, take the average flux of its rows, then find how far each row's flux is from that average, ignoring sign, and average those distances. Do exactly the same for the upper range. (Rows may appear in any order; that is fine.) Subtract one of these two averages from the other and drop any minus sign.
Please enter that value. 0.32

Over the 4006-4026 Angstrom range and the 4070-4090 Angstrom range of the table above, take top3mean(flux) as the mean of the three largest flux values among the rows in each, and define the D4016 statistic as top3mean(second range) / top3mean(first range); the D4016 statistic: 1.00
